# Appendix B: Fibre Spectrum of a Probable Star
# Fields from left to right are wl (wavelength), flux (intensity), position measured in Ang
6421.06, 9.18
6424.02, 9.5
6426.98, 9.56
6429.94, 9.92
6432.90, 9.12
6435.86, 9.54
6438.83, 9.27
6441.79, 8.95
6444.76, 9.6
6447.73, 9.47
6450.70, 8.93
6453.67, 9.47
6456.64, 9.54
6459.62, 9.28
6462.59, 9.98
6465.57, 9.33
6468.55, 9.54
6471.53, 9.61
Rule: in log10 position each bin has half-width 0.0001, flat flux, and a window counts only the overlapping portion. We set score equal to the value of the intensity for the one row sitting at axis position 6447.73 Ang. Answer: 9.47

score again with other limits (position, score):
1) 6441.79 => 8.95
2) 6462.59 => 9.98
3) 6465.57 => 9.33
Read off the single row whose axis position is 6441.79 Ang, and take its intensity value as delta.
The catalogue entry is 8.95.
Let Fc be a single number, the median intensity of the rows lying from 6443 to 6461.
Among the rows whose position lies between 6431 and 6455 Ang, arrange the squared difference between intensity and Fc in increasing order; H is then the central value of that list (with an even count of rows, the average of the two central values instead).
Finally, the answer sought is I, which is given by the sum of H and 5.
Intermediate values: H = 0.028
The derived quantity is 5.03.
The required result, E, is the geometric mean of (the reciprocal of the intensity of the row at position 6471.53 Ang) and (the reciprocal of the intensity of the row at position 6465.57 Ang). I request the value 0.106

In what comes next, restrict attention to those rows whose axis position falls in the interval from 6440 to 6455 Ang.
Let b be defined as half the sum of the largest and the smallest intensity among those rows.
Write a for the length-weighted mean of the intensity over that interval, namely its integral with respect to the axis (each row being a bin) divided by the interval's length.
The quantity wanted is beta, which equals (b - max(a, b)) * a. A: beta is -0.17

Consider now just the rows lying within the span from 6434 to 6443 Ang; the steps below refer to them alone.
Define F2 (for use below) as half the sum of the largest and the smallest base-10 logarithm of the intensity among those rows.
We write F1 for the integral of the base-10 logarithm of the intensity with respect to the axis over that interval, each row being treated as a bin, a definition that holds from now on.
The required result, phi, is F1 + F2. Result 9.7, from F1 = 9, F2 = 0.966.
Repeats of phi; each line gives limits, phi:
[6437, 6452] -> 15.5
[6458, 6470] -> 12.7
